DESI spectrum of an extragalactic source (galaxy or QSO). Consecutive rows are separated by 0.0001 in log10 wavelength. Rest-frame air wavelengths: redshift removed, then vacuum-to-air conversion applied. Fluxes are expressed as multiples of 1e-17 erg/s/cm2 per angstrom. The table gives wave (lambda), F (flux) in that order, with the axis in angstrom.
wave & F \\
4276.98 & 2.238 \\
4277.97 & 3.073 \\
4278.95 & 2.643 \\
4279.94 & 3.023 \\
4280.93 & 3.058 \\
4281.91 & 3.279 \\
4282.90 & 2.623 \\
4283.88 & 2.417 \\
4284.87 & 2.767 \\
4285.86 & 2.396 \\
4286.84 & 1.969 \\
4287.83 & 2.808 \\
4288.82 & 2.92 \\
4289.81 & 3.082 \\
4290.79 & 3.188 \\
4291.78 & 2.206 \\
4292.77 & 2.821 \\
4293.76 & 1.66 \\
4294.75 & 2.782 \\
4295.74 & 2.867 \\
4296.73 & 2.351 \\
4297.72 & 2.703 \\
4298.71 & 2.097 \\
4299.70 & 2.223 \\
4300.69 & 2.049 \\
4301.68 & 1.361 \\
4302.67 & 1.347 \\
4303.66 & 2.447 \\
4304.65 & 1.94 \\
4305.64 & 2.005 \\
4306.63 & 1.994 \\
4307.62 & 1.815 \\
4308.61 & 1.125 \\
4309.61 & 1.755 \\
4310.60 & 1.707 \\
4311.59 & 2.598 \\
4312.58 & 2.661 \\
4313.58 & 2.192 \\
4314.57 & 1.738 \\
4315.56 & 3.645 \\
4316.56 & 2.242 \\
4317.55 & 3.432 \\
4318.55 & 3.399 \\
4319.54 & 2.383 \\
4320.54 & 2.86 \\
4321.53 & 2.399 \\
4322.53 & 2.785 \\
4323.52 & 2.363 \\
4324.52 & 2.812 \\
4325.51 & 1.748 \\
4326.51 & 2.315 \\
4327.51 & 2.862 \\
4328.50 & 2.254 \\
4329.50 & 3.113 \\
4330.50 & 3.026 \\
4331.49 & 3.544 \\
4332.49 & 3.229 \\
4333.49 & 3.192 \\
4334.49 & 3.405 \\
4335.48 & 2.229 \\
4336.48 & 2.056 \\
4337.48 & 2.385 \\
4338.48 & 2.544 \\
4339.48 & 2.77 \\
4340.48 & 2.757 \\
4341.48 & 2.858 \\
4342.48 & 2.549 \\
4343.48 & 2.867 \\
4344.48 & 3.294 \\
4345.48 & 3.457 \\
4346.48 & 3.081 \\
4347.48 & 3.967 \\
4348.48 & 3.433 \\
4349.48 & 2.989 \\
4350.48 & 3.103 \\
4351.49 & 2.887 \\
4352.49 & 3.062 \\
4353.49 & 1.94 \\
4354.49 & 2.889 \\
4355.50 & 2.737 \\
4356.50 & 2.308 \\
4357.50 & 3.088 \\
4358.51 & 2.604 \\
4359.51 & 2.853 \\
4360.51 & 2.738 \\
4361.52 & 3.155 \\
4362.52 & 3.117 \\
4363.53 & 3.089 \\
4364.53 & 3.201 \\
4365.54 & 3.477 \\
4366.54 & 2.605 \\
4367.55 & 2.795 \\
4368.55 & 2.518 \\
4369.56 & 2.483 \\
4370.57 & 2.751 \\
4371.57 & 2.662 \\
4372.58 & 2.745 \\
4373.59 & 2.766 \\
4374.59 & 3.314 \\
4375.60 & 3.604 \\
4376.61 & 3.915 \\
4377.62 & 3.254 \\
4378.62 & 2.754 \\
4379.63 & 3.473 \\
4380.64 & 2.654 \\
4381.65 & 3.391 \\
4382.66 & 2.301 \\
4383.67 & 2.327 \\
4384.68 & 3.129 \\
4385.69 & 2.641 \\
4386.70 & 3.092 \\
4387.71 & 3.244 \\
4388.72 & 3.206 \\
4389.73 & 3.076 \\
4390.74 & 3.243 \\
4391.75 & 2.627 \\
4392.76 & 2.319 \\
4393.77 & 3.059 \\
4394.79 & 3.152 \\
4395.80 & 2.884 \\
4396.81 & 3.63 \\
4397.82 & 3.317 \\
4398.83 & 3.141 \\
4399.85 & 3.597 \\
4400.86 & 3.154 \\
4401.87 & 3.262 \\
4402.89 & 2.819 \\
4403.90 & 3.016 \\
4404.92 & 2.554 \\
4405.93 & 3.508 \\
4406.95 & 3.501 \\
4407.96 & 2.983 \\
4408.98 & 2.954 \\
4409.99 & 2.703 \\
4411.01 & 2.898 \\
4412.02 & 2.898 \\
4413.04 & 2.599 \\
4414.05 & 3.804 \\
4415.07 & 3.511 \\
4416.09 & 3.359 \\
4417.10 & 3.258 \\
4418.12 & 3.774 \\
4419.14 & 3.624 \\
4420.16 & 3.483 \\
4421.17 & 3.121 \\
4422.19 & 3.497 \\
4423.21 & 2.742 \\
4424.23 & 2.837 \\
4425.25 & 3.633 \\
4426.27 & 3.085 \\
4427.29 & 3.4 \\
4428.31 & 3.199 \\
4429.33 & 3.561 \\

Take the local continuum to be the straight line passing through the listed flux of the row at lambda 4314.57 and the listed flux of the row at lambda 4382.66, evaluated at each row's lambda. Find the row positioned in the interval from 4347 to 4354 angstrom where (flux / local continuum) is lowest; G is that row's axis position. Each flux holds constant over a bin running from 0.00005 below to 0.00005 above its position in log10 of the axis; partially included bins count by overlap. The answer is 4353.49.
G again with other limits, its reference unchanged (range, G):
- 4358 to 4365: 4358.51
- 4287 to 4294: 4293.76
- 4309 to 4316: 4314.57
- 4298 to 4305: 4302.67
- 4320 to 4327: 4325.51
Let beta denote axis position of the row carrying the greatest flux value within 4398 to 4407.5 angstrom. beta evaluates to 4399.85 angstrom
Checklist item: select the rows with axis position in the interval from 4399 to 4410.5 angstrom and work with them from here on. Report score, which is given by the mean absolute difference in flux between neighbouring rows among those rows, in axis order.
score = 0.34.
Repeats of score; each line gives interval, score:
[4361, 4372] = 0.22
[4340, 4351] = 0.37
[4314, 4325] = 0.77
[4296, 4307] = 0.36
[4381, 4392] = 0.40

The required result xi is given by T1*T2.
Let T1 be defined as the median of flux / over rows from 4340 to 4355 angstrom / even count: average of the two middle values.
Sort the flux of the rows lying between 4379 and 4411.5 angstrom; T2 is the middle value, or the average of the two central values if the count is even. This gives 9.2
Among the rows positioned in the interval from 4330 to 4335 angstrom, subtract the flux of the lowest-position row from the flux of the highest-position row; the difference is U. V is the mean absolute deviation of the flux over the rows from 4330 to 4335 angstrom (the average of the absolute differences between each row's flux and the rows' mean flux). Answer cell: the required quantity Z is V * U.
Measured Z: 0.06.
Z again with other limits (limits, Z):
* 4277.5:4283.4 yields -0.10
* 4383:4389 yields 0.27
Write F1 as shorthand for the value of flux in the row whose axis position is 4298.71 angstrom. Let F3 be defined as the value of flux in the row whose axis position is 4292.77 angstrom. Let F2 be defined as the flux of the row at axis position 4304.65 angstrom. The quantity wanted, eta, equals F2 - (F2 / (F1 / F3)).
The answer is -0.7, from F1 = 2.097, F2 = 1.94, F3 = 2.821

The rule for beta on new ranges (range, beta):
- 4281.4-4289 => 4281.91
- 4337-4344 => 4343.48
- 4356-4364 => 4361.52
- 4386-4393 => 4387.71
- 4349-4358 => 4350.48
